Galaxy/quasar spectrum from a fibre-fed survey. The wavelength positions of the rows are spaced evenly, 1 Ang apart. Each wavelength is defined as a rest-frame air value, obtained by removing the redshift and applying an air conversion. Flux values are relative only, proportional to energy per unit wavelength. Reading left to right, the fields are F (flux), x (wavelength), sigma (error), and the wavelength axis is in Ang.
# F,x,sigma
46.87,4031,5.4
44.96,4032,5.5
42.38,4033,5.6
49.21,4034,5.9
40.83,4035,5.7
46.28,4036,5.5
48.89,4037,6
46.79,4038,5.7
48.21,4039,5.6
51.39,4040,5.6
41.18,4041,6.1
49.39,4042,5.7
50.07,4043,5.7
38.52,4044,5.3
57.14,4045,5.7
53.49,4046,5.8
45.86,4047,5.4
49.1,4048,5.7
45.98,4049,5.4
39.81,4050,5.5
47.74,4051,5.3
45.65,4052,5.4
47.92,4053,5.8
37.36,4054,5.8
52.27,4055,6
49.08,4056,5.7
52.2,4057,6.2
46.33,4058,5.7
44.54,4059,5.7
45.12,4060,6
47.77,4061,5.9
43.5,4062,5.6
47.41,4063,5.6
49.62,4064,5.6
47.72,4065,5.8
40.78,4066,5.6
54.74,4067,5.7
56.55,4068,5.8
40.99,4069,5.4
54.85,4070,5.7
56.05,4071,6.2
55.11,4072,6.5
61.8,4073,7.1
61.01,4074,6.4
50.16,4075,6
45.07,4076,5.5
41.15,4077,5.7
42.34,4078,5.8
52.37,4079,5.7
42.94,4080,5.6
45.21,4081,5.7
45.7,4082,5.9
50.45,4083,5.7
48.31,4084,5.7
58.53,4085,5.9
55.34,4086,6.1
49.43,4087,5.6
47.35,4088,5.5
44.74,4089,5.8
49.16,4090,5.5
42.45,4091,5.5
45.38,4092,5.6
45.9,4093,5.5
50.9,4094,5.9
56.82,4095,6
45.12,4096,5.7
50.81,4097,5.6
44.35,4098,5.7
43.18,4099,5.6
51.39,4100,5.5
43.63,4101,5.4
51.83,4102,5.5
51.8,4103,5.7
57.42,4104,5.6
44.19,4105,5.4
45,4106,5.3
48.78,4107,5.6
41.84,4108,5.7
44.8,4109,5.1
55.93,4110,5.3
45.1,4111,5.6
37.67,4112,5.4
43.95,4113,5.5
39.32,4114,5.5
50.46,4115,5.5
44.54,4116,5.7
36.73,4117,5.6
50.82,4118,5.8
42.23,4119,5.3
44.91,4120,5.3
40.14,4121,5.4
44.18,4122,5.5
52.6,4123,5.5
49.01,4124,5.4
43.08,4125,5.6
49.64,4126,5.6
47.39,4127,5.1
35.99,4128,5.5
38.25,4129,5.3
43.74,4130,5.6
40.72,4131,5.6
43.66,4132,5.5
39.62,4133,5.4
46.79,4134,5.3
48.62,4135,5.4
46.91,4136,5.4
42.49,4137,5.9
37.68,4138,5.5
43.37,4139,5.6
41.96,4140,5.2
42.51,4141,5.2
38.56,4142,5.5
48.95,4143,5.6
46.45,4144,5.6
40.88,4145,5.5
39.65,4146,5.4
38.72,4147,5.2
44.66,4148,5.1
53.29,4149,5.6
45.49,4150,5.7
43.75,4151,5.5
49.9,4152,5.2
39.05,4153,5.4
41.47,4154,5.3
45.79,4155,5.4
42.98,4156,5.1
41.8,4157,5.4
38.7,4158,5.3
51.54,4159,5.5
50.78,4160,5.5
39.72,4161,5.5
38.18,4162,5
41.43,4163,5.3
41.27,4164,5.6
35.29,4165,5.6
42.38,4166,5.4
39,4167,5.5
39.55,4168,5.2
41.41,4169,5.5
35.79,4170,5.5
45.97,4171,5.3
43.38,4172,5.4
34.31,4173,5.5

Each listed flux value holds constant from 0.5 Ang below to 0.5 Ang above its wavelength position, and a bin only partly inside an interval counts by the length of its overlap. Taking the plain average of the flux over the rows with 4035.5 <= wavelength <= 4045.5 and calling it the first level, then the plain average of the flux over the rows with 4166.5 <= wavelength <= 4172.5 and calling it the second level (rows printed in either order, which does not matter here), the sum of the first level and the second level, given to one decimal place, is 88.6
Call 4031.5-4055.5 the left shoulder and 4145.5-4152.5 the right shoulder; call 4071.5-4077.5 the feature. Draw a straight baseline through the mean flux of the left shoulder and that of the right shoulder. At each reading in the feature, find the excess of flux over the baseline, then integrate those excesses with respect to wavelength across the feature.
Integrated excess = 37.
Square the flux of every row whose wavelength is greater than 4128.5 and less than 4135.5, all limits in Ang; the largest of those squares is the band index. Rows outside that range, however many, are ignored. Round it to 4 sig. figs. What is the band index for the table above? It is 2364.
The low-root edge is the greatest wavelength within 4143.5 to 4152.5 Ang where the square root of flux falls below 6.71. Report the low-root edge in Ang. 4151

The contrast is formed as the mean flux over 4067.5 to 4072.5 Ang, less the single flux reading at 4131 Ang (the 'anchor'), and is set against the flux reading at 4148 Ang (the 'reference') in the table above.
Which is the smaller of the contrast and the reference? 12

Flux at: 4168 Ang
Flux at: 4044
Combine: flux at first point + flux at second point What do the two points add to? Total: 78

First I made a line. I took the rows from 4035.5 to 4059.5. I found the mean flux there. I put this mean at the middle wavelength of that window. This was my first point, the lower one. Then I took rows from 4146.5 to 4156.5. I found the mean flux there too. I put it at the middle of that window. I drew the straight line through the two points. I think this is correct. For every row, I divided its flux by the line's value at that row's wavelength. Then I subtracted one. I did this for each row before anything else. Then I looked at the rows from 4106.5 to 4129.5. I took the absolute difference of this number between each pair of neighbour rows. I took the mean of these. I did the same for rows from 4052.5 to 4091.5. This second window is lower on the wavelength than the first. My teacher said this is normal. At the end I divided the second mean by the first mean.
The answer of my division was 0.76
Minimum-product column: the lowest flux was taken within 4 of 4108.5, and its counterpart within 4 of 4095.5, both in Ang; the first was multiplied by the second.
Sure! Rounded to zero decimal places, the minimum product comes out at 1627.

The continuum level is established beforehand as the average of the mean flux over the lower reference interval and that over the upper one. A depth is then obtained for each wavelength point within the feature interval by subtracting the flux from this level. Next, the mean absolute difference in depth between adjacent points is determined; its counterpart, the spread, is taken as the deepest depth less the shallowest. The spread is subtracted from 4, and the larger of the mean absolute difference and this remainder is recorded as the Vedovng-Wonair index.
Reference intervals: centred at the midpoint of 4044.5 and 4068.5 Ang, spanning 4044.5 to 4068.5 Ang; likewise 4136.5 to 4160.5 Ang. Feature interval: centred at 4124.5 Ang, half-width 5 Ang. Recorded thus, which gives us 5.5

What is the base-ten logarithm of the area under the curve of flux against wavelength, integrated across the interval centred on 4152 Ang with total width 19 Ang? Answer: 2.926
